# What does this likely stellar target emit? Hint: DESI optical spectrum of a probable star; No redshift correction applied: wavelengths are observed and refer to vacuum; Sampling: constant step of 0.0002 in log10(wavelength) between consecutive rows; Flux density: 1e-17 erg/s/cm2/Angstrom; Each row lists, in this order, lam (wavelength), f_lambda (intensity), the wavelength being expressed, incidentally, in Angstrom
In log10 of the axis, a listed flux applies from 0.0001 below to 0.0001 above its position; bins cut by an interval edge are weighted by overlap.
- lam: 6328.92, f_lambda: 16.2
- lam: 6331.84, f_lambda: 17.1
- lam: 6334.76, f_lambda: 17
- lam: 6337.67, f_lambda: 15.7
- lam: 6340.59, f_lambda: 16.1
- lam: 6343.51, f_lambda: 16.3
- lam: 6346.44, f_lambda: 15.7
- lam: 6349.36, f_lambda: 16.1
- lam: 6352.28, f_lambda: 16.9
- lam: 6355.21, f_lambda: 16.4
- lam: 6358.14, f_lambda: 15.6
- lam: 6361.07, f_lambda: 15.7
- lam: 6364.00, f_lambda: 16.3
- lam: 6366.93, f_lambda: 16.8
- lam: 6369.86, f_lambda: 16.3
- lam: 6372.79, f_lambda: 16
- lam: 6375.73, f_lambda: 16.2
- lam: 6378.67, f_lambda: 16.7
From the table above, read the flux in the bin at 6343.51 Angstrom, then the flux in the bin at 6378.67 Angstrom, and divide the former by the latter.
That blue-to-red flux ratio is 0.98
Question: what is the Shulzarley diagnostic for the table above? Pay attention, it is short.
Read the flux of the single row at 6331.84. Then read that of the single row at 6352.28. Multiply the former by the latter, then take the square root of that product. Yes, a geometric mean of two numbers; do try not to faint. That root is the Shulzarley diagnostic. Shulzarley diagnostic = 17.0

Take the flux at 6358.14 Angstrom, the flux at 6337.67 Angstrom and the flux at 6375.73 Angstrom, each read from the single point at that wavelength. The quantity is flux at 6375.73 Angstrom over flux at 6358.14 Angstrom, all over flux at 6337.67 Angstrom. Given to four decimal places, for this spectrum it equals 0.0661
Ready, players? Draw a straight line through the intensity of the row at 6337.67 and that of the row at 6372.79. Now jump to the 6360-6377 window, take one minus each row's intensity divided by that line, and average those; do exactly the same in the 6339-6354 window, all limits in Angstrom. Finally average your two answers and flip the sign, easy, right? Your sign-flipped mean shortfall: 0.022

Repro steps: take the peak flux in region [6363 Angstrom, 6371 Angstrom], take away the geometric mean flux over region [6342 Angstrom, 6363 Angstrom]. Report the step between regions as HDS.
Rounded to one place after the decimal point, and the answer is 0.7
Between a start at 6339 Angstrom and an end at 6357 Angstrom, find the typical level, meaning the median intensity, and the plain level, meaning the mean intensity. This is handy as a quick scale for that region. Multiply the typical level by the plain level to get 263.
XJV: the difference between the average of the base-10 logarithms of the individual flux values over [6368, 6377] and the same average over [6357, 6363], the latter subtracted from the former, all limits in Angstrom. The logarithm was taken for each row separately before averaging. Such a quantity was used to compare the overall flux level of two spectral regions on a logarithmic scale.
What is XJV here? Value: 0.014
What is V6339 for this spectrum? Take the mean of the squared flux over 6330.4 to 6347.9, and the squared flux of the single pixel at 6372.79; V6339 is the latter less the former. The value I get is -10.5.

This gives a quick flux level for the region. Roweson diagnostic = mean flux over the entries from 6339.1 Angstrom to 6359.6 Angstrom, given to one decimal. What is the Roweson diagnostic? 16.2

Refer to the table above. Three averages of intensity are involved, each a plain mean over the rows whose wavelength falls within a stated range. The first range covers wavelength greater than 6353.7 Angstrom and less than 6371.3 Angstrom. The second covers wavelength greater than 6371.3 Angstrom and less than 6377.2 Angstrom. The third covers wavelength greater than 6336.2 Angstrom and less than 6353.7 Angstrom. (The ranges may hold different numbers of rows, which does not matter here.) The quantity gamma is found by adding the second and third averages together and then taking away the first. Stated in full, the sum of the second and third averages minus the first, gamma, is 16.1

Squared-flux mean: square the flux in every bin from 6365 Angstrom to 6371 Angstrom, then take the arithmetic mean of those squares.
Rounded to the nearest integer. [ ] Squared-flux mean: 274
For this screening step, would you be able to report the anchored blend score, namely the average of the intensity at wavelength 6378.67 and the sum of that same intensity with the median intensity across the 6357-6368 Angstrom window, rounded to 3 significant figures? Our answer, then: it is 24.7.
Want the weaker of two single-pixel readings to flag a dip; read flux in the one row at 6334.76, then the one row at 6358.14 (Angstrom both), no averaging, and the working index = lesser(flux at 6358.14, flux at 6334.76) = 15.6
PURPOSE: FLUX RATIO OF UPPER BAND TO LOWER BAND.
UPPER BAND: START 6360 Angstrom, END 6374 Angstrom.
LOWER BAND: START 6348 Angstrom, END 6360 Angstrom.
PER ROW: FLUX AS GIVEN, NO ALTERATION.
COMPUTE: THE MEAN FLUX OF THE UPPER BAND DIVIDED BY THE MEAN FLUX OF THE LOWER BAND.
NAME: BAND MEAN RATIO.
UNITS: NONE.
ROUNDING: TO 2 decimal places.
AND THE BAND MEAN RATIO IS 1.00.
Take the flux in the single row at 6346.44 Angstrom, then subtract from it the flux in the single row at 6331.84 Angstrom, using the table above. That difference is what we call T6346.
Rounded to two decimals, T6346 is -1.40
